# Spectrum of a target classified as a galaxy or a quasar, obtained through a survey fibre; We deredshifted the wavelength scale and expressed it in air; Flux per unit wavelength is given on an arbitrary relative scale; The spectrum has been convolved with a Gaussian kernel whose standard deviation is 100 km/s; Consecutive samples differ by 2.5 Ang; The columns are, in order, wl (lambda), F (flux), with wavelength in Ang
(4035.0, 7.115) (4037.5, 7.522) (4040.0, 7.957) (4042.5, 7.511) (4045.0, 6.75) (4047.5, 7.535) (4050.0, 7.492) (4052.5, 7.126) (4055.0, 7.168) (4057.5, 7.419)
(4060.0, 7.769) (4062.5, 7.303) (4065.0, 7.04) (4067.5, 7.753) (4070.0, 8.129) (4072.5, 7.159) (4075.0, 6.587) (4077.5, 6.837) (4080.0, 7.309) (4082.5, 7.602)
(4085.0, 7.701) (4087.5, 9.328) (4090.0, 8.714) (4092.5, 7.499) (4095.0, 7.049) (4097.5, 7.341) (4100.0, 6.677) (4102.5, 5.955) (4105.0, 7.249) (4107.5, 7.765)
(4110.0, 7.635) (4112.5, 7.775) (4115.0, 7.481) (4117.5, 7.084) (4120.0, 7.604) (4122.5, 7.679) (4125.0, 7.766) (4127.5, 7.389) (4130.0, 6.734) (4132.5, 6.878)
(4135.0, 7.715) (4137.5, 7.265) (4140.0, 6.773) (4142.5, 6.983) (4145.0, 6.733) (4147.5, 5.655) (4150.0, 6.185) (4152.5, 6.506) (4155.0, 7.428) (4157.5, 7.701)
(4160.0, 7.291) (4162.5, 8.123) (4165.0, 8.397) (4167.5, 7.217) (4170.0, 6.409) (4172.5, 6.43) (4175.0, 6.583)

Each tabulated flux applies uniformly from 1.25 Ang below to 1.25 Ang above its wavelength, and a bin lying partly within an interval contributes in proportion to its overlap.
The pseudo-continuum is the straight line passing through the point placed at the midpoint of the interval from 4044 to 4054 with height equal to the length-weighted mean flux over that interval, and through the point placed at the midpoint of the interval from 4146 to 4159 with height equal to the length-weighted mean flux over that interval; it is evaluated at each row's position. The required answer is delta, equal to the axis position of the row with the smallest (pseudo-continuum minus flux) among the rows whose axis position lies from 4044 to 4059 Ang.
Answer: 4047.5 Ang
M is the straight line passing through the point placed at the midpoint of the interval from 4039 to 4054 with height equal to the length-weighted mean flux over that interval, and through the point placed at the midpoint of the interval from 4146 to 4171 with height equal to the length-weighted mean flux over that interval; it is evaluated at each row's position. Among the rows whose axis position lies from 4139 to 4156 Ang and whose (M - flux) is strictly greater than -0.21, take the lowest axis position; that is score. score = 4140.0 Ang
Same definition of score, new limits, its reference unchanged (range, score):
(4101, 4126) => 4102.5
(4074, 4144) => 4075.0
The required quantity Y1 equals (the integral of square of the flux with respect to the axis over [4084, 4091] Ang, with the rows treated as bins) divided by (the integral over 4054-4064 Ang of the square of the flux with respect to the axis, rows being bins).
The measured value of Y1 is 0.95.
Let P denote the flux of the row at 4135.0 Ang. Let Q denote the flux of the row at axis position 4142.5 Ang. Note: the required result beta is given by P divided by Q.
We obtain 1.10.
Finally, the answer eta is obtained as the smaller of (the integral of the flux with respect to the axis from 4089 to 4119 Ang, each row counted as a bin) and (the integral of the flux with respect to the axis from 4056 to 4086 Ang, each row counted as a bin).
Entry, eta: 220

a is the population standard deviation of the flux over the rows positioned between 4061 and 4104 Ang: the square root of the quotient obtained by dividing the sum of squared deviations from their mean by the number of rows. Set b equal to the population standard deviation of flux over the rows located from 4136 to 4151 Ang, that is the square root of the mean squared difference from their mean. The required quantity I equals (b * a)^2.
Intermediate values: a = 0.77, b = 0.53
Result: 0.17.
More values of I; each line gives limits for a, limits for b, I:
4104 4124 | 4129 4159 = 0.02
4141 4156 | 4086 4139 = 0.15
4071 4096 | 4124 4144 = 0.09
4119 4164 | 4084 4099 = 0.25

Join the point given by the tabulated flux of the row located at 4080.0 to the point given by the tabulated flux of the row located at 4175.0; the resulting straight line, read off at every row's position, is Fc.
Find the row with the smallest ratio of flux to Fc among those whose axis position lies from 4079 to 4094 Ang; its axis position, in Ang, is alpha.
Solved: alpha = 4080.0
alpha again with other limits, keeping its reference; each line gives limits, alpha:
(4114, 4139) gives 4130.0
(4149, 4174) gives 4150.0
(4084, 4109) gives 4102.5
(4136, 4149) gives 4147.5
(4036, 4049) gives 4045.0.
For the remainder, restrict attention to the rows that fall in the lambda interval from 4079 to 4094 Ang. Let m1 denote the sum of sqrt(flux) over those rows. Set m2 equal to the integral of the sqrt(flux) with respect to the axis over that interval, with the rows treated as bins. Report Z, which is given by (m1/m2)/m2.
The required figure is 0.0094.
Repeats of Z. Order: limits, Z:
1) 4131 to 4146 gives 0.0100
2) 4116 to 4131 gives 0.0098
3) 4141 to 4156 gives 0.0104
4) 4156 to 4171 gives 0.0097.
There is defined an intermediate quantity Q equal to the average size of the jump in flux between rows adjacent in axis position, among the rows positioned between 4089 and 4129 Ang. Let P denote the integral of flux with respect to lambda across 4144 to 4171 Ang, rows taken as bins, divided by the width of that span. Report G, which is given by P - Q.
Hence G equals 6.59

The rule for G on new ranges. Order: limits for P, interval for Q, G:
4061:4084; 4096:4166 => 6.83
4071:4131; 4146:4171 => 6.80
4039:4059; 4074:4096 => 6.74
